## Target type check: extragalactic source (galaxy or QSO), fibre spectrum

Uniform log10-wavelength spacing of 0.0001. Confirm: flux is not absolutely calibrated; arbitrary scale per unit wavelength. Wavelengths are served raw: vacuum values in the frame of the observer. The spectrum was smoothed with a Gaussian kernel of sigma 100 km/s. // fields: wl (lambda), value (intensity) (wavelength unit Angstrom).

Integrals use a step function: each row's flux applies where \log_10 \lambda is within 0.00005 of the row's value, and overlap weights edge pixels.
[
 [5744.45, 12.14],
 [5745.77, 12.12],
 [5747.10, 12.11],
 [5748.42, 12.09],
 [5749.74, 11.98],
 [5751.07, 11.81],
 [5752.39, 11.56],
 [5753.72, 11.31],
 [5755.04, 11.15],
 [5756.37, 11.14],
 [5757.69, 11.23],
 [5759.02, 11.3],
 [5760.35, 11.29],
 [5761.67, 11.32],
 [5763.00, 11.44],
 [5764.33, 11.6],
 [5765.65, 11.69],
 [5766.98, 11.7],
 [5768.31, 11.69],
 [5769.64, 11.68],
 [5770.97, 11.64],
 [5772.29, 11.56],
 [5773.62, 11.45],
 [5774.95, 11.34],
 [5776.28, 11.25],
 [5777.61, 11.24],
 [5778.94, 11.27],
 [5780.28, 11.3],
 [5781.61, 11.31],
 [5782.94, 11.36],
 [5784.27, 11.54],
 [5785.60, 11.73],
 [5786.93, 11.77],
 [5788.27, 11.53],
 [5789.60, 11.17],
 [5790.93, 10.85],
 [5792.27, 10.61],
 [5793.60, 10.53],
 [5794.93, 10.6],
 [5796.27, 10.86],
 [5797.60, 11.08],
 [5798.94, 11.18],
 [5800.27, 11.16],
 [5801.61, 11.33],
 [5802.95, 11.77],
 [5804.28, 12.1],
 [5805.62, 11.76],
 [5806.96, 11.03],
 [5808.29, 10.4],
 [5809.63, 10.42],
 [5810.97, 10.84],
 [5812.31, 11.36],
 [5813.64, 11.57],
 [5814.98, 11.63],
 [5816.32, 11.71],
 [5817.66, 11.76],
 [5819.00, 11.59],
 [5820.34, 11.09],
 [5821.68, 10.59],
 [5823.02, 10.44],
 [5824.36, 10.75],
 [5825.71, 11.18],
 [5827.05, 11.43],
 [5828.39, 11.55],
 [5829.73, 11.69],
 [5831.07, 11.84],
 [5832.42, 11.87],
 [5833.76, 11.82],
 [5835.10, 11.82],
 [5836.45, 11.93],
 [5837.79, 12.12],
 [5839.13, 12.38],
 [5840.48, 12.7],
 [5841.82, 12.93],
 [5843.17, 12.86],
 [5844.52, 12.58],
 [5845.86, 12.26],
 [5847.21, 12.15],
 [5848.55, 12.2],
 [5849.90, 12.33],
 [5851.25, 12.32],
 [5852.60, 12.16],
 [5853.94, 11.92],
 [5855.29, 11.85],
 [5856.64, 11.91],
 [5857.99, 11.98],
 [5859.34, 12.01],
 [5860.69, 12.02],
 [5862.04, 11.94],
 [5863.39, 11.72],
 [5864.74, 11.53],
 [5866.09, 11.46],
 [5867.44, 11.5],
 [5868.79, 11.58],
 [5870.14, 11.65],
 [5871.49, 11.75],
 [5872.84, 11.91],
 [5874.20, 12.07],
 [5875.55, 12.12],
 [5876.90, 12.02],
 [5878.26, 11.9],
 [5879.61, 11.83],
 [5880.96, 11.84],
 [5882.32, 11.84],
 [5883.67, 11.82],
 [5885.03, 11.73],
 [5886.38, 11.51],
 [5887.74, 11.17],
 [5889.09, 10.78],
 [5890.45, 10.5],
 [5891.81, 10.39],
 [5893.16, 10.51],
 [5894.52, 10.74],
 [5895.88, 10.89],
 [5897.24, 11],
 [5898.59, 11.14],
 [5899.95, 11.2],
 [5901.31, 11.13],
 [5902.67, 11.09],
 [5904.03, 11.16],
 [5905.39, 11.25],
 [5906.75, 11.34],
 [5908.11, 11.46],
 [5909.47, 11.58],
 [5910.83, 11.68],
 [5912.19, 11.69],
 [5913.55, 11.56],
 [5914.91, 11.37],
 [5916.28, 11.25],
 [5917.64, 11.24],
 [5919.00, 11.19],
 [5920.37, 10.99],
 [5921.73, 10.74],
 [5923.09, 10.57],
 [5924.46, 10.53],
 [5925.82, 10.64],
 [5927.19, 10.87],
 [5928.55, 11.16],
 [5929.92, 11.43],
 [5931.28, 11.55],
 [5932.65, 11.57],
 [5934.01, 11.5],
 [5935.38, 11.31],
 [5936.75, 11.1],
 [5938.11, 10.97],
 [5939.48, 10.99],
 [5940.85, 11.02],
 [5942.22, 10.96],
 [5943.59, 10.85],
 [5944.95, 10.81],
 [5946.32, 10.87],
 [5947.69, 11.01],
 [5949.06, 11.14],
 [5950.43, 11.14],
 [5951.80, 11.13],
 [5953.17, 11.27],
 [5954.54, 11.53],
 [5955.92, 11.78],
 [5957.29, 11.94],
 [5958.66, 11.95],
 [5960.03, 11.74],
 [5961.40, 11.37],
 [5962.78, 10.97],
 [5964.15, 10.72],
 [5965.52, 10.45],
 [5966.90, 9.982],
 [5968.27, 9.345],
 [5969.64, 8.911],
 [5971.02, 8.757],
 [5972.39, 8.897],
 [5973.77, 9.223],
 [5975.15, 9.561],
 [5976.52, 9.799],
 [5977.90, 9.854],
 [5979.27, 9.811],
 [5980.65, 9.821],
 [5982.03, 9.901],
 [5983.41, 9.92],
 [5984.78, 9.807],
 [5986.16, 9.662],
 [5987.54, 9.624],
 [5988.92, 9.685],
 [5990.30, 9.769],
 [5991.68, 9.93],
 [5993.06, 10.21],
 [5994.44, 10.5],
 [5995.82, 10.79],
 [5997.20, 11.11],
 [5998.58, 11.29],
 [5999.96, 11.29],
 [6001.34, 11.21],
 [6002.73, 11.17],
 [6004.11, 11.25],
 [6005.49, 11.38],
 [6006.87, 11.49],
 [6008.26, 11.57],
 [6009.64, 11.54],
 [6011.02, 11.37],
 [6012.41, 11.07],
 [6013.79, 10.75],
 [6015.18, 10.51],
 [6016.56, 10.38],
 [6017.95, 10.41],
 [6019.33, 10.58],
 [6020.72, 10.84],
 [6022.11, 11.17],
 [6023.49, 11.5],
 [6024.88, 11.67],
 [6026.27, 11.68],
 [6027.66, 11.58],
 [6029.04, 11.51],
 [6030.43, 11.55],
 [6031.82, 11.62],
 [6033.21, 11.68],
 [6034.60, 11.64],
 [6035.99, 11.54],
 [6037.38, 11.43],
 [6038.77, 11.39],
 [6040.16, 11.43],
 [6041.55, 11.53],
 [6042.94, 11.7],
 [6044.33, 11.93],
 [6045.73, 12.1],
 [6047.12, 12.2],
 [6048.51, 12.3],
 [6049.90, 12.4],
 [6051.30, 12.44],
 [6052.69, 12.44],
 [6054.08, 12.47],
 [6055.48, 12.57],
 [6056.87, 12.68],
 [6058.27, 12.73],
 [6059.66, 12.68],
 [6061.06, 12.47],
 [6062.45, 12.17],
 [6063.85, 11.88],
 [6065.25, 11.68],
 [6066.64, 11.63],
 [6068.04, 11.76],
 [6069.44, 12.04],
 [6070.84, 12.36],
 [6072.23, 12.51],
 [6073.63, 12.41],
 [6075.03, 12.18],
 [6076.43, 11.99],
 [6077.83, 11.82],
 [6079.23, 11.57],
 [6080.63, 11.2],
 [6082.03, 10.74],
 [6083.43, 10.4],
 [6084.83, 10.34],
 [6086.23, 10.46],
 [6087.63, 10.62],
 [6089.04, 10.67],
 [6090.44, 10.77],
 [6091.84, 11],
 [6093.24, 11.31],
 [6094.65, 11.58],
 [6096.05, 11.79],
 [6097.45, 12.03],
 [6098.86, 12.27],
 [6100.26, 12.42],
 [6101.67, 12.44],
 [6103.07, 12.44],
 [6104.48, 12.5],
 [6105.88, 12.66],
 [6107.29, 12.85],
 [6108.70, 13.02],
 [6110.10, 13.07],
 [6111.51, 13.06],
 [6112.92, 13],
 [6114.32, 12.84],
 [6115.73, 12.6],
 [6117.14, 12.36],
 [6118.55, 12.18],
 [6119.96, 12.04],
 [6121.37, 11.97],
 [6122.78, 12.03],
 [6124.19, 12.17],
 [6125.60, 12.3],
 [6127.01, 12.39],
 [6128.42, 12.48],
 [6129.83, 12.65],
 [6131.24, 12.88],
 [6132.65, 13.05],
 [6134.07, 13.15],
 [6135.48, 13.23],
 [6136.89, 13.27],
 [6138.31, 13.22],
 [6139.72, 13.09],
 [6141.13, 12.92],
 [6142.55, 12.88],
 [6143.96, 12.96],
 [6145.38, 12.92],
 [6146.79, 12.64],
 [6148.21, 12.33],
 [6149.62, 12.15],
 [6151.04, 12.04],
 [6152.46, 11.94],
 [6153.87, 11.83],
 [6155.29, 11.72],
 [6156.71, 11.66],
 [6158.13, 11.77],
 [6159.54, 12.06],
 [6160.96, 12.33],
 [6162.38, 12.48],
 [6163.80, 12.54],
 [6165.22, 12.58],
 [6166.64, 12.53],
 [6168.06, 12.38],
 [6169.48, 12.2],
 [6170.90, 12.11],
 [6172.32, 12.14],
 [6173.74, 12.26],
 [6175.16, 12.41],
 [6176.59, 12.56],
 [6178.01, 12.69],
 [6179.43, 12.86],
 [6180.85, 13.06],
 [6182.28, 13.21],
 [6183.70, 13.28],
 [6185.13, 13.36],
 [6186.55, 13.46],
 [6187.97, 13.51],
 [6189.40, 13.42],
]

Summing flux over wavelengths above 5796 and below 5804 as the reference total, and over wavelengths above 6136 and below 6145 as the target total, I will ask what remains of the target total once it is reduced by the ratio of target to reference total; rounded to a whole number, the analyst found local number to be 77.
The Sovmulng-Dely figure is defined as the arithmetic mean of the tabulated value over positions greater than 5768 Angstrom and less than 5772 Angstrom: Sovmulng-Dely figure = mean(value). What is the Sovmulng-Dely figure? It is 11.7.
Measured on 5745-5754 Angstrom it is 11.9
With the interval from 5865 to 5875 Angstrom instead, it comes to 11.7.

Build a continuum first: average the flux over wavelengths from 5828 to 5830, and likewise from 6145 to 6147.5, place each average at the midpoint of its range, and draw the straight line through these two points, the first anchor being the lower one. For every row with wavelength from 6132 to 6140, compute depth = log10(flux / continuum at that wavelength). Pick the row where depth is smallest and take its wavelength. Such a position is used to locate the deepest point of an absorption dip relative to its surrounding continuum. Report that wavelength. 6132.65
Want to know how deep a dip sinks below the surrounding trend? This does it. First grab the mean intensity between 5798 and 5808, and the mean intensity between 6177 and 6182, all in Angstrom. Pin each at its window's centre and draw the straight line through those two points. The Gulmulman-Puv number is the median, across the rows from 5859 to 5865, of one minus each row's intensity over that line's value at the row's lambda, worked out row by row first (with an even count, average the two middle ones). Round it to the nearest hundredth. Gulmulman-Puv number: -0.02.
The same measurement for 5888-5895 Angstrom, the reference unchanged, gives 0.11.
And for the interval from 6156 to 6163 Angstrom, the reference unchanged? 0.06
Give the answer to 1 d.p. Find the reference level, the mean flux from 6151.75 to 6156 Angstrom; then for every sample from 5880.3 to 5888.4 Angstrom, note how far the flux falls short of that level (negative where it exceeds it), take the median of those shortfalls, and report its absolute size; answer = 0.1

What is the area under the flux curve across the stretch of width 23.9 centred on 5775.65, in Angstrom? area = 275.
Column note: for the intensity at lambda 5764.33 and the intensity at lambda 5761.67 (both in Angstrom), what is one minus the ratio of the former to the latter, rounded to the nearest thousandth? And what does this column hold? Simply -0.025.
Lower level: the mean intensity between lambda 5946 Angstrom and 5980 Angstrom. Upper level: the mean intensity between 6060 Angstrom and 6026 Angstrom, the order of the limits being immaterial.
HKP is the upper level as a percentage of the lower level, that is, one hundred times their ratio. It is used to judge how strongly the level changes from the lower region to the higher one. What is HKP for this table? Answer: 114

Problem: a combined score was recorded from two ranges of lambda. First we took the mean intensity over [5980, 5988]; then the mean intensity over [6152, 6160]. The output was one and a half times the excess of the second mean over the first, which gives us 3.1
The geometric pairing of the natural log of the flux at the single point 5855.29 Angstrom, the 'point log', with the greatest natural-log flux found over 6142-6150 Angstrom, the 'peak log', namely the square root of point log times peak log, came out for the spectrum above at 2.52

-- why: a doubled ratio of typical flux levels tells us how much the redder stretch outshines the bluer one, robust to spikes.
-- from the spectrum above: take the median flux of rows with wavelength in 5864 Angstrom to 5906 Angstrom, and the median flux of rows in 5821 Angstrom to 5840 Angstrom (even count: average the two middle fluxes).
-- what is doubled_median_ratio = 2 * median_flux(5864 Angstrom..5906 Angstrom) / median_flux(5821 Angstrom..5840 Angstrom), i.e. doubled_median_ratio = 1.96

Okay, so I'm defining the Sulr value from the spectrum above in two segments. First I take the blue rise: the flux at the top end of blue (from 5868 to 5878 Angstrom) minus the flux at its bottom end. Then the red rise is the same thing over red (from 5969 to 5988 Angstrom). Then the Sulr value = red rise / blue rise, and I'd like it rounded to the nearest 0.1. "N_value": 1.6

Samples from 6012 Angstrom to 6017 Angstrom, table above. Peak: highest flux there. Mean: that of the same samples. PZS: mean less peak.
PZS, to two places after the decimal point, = -0.39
